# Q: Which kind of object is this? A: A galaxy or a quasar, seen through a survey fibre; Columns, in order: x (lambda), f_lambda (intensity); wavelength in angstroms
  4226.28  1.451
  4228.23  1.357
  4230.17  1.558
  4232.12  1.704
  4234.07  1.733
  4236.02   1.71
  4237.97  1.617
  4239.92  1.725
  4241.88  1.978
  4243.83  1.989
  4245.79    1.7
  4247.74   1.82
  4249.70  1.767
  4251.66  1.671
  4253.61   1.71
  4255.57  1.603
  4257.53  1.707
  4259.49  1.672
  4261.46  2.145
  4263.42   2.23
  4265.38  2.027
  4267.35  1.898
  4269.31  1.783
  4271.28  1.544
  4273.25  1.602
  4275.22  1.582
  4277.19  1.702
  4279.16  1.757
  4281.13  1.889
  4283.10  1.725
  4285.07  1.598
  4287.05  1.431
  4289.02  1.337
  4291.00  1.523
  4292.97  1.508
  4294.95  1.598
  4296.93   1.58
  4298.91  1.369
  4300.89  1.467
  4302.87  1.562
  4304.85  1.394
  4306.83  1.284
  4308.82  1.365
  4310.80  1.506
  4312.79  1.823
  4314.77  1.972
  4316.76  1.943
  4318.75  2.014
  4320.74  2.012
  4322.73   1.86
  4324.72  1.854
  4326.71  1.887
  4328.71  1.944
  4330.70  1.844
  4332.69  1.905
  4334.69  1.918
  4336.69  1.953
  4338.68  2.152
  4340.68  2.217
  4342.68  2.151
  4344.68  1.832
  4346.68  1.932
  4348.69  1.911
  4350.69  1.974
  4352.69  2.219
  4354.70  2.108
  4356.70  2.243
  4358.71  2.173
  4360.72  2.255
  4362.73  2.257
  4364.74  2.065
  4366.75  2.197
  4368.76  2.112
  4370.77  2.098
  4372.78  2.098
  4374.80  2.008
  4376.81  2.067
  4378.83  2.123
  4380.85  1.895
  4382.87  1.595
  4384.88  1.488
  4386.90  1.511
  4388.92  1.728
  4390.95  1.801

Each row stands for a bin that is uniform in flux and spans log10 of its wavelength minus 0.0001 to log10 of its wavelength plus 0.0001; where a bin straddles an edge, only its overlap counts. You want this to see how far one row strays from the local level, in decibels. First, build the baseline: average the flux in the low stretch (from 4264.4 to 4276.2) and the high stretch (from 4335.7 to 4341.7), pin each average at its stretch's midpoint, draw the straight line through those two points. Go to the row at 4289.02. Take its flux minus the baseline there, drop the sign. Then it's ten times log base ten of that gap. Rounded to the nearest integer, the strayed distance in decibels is -3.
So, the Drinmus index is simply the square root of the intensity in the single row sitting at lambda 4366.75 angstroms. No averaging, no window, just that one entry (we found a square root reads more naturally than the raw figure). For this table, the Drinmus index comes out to 1.48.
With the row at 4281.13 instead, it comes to 1.37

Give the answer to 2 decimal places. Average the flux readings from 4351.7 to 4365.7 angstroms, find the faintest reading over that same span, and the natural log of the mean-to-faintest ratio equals 0.06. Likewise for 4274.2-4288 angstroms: 0.15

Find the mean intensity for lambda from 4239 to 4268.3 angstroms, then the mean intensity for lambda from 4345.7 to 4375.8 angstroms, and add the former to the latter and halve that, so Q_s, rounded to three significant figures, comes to 1.98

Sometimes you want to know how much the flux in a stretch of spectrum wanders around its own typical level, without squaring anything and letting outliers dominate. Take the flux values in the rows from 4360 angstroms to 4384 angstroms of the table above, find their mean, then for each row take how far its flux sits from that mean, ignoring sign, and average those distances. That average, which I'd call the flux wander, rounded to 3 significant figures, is 0.116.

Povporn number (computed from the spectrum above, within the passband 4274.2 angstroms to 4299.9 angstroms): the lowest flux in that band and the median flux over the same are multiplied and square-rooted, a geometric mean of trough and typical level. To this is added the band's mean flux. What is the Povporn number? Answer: 3.04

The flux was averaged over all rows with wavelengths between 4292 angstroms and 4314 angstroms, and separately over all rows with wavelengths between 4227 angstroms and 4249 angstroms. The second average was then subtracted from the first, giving -0.2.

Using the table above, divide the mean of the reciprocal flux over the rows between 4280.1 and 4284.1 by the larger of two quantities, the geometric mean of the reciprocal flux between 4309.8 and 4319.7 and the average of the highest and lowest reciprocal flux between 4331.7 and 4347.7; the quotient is 1.02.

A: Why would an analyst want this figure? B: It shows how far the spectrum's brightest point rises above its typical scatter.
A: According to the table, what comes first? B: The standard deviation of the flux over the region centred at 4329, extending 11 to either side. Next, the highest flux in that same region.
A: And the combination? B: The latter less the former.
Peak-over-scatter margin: 2.06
